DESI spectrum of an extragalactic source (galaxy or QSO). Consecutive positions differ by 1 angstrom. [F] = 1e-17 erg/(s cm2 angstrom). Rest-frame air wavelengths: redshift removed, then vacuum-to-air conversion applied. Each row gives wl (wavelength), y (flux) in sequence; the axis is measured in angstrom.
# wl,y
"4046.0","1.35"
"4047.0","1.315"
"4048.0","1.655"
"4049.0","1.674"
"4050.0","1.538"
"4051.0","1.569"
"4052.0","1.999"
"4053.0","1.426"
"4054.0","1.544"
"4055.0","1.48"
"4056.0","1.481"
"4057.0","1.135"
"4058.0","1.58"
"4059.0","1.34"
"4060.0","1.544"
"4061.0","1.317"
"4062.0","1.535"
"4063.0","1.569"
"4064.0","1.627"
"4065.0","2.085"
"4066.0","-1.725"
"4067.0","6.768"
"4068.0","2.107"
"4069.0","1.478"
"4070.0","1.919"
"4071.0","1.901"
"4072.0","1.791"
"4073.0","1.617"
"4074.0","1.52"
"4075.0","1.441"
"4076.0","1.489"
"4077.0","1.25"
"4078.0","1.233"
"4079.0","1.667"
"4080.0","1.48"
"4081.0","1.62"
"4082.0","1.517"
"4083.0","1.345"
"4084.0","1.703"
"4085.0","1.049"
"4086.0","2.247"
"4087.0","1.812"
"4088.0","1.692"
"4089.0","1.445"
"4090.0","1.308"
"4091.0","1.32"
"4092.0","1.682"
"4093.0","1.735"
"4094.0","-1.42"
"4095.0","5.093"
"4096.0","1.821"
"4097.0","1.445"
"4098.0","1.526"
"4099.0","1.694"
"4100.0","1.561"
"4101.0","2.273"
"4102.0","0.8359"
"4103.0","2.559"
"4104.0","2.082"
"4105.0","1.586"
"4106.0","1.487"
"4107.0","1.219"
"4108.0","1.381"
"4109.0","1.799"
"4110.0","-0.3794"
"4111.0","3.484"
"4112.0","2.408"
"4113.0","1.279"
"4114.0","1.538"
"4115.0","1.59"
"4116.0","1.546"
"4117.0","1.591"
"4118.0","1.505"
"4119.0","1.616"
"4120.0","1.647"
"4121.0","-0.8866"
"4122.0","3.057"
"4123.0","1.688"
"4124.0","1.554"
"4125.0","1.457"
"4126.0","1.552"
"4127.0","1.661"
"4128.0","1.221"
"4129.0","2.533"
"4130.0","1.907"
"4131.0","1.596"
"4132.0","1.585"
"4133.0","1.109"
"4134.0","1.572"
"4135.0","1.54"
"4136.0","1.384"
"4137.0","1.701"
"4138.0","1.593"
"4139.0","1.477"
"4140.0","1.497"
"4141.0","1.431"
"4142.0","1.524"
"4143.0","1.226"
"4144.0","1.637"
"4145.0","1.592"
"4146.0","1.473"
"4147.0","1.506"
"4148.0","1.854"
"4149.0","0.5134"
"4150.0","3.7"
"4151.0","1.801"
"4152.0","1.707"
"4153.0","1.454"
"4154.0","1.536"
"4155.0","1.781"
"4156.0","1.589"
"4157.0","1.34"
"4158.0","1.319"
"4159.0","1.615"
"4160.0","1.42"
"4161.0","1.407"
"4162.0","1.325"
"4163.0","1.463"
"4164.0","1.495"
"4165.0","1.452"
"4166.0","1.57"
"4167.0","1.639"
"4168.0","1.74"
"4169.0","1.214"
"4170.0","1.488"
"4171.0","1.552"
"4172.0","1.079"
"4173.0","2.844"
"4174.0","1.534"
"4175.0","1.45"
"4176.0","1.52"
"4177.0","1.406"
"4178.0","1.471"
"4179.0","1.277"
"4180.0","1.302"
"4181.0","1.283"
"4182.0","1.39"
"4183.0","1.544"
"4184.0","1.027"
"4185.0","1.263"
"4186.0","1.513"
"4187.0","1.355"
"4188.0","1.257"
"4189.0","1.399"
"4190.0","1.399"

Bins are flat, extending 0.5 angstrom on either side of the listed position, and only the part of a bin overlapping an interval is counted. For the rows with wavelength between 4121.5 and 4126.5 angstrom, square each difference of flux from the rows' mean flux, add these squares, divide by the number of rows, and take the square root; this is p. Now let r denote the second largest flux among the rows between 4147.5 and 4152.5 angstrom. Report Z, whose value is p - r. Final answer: -1.25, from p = 0.602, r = 1.854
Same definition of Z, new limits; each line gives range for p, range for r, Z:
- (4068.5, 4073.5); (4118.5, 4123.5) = -1.52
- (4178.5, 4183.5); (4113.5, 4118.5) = -1.49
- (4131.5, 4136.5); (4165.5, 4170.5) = -1.46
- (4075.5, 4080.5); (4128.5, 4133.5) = -1.74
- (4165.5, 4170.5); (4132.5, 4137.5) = -1.39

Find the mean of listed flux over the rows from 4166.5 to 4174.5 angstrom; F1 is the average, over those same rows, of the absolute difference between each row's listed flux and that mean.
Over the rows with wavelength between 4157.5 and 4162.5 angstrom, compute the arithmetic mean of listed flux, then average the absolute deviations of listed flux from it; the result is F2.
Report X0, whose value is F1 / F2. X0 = 4.09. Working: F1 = 0.33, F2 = 0.08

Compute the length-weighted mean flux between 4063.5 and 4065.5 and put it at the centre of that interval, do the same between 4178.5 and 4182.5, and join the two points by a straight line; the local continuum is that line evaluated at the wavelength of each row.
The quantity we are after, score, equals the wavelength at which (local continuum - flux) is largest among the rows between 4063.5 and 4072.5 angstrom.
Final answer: 4066.0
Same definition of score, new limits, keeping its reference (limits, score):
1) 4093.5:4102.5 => 4094.0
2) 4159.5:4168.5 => 4162.0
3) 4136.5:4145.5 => 4143.0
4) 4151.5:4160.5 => 4158.0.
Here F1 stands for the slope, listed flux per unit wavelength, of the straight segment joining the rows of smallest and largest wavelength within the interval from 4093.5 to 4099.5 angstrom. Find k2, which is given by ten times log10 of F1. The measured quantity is -2.1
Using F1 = 0.623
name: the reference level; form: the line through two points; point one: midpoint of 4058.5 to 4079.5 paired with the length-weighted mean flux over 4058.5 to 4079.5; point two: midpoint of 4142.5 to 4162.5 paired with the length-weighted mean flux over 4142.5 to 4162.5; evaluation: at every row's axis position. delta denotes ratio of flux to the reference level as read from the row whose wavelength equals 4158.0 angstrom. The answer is 0.83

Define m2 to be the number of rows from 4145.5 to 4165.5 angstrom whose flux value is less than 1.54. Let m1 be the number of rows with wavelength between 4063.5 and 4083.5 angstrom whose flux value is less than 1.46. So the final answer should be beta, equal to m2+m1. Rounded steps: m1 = 5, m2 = 13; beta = 18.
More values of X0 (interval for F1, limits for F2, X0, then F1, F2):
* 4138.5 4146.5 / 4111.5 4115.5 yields 0.23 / 0.08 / 0.35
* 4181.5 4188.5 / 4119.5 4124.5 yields 0.14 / 0.13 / 0.92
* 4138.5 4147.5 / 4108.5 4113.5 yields 0.07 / 0.07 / 1.01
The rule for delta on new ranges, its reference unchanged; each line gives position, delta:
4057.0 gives 0.67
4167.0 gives 1.04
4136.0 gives 0.86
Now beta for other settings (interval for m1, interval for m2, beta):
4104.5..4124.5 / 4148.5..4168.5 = 16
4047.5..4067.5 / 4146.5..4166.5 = 17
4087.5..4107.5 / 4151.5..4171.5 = 19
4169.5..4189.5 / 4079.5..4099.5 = 22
